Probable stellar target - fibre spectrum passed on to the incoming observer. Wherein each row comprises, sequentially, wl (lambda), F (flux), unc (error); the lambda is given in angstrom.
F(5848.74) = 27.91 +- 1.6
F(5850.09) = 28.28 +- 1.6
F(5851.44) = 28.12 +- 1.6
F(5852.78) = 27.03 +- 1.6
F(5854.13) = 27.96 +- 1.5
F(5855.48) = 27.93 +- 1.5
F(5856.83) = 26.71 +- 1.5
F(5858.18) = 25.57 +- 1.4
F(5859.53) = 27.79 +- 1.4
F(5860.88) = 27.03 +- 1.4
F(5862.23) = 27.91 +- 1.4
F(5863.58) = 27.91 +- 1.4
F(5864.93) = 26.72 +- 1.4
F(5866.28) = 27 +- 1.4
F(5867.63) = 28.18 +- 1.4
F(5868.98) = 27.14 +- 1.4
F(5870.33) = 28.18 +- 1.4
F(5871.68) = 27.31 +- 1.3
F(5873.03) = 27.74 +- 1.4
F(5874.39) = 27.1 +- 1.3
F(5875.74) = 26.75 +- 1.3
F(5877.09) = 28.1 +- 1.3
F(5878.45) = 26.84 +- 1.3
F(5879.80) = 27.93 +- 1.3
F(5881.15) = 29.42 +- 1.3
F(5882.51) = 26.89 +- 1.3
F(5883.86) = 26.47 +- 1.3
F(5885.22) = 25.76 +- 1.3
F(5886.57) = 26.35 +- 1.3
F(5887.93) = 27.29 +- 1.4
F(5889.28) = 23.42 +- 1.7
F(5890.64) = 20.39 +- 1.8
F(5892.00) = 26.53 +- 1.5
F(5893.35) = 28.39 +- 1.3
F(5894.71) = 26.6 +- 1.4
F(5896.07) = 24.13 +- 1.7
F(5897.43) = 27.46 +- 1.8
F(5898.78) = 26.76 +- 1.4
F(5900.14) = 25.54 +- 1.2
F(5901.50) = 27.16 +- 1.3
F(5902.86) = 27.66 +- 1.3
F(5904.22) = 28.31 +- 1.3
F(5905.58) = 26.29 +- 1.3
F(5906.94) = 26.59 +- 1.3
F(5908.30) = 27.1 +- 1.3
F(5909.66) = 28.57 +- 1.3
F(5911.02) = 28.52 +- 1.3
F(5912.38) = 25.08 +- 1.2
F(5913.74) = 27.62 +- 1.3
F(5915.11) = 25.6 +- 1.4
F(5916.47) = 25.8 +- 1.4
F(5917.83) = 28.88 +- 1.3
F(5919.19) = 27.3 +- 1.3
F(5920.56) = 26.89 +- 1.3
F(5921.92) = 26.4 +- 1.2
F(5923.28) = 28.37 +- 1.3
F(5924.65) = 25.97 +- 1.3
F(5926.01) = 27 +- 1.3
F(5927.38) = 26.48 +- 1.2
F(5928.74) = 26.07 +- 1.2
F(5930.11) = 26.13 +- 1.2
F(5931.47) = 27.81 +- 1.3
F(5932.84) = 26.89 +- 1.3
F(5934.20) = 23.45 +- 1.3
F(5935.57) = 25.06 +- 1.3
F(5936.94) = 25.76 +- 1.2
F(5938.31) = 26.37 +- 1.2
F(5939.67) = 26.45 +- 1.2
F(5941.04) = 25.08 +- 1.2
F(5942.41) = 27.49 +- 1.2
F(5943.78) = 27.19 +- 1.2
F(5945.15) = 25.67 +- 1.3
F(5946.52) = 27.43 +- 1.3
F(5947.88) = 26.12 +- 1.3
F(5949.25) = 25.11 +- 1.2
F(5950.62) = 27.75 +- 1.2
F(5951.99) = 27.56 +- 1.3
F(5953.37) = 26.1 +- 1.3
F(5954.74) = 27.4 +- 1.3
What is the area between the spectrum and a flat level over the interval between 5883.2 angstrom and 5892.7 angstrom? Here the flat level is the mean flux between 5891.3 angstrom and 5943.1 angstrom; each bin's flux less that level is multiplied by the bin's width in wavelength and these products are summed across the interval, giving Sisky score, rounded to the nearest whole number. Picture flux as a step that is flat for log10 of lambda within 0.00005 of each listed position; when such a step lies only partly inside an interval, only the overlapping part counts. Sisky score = -14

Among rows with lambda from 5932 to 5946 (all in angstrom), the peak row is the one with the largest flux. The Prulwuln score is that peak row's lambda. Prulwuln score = 5942.41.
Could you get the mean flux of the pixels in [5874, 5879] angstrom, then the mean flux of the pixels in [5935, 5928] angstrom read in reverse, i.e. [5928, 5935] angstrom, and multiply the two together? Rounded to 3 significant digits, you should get 709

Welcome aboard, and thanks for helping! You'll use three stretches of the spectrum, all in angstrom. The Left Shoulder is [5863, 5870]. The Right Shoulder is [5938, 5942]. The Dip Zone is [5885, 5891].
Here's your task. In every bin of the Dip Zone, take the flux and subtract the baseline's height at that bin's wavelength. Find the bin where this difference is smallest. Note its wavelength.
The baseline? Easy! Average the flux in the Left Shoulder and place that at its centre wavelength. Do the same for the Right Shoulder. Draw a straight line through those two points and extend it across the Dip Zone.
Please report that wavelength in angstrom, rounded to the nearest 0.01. 5890.64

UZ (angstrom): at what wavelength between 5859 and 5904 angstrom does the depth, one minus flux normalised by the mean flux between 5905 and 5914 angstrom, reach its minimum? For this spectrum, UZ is 5881.15 angstrom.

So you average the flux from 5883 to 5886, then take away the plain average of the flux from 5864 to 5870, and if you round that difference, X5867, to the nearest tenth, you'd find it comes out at -1.1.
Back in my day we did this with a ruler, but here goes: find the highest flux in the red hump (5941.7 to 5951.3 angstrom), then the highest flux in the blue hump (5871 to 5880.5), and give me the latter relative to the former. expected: 1.01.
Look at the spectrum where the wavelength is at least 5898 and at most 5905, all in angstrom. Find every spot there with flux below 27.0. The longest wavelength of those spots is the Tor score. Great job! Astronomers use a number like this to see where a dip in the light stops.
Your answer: 5900.14 angstrom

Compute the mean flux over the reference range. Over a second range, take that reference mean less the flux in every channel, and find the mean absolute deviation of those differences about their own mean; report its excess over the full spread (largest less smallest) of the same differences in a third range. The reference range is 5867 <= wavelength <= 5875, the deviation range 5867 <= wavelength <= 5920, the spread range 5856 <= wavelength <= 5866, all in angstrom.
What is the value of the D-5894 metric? -1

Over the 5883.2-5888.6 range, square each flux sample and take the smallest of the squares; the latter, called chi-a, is 664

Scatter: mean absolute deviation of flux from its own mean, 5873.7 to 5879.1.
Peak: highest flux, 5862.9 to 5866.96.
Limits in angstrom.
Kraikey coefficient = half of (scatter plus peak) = 14.2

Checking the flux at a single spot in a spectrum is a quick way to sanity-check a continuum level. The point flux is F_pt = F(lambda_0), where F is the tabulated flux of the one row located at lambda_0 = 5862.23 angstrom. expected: 27.91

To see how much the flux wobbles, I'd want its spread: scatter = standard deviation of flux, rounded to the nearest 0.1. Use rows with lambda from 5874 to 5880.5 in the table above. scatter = 0.6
